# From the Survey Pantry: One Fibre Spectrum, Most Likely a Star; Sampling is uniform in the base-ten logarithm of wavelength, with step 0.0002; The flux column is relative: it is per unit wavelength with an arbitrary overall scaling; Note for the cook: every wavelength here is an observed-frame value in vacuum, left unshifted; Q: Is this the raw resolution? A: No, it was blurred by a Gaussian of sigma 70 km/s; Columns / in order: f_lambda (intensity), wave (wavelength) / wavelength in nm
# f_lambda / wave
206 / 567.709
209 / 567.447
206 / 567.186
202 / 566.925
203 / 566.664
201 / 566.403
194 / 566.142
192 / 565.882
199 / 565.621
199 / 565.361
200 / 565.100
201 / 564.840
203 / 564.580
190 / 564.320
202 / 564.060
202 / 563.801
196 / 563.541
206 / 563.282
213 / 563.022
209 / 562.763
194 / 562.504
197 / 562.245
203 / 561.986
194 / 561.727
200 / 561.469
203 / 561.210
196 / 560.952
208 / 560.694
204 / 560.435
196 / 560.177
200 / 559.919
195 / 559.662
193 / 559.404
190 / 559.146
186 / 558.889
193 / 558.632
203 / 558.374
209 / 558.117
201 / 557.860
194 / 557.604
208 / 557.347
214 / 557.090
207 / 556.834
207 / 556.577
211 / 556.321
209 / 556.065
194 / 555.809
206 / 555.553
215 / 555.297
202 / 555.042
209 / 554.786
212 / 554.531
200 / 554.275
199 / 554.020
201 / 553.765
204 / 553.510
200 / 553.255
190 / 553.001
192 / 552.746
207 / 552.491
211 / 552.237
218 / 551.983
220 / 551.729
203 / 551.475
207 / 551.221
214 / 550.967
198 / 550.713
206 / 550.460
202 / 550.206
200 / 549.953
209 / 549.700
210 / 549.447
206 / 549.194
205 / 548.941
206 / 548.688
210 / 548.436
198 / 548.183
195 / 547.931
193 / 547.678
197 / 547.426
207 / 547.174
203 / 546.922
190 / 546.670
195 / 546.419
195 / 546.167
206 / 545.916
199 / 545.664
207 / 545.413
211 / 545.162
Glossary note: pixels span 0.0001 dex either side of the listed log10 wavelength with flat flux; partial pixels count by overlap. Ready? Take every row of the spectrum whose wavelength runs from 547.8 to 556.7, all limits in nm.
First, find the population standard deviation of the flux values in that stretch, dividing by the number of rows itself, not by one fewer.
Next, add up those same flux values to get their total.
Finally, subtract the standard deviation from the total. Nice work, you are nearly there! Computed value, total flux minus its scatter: 7169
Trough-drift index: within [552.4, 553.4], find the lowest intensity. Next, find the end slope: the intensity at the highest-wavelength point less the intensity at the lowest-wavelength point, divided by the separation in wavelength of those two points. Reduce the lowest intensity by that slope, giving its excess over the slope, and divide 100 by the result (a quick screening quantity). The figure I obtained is 0.502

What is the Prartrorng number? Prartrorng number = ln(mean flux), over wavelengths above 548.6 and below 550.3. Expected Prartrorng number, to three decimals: 5.325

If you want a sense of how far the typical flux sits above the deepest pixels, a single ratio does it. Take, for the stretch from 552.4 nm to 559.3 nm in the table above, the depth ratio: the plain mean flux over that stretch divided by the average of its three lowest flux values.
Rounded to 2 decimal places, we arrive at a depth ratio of 1.07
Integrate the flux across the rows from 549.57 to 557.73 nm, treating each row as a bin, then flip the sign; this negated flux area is -1675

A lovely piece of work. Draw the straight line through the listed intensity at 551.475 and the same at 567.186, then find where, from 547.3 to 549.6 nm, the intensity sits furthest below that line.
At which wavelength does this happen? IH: 547.678 nm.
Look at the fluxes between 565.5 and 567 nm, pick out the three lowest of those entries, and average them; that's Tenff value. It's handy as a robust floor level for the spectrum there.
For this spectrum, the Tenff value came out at 195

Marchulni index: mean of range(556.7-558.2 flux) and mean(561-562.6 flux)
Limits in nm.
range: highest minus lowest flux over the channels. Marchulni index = 109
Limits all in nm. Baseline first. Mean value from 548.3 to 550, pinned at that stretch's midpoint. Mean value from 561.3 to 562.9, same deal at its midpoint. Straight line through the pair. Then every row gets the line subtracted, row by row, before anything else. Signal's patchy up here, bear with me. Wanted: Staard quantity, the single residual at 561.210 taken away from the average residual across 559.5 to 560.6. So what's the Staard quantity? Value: -5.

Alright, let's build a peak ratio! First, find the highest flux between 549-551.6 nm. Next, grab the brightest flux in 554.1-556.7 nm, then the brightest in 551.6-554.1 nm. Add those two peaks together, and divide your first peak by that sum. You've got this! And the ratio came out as 0.492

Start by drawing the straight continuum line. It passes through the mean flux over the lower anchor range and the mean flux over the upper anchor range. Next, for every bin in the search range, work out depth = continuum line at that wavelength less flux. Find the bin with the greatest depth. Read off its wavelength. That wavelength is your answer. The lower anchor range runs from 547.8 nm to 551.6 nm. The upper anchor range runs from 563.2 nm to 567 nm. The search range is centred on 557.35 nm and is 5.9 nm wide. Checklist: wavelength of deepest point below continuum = 558.889 nm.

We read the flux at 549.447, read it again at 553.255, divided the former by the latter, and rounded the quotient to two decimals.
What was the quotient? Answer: 1.05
